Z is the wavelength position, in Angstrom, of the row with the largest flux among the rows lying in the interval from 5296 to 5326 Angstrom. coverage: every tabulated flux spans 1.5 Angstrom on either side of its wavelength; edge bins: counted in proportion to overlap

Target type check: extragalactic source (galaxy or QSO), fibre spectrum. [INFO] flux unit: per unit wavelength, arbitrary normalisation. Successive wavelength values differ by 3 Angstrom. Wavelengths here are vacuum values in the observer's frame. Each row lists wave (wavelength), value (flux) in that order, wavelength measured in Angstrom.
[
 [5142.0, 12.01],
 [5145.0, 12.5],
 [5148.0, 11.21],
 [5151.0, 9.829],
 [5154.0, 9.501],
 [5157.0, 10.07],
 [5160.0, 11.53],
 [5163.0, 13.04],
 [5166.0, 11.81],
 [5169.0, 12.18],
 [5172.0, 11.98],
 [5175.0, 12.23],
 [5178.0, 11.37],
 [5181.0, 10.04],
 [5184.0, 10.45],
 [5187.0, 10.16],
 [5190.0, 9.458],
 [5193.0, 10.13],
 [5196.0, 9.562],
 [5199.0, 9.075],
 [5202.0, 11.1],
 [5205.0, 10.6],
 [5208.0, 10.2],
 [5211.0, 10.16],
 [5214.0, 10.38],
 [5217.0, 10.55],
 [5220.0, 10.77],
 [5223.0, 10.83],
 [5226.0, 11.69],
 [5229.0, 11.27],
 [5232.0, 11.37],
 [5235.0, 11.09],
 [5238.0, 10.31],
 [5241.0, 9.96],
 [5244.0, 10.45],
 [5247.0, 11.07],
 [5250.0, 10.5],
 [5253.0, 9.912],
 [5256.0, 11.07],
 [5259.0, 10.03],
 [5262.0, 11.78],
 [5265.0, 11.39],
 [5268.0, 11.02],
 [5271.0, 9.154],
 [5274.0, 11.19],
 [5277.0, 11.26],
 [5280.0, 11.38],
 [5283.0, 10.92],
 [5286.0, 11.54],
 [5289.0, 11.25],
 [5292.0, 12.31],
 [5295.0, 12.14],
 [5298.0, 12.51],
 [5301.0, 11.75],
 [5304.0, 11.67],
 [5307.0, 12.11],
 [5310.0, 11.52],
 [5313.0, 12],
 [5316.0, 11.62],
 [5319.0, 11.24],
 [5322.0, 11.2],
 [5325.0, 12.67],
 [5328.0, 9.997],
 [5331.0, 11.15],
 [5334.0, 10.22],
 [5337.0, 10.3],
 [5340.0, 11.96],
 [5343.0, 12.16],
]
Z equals 5325.0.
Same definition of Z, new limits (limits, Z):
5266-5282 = 5280.0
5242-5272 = 5262.0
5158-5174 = 5163.0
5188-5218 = 5202.0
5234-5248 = 5235.0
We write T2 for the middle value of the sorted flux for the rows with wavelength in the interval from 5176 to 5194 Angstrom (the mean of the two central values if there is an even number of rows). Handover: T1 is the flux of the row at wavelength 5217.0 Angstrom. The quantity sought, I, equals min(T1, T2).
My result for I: 10.1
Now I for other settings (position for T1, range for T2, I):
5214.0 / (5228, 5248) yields 10.4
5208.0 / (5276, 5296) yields 10.2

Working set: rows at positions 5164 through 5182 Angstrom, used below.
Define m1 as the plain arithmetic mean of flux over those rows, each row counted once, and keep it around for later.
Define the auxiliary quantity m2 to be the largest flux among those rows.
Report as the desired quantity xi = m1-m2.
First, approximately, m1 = 11.6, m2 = 12.23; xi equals -0.6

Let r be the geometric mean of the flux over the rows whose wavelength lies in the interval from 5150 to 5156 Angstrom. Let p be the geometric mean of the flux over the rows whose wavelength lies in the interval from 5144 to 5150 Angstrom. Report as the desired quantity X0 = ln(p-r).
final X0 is 0.78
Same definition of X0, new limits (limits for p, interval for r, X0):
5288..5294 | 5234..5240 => 0.07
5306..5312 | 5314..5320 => -0.96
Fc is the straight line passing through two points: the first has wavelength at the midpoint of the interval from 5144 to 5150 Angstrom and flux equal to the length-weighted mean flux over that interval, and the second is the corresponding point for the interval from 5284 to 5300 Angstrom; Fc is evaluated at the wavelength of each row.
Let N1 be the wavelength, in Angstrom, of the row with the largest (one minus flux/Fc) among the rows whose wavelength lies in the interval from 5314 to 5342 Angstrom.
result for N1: 5328.0 Angstrom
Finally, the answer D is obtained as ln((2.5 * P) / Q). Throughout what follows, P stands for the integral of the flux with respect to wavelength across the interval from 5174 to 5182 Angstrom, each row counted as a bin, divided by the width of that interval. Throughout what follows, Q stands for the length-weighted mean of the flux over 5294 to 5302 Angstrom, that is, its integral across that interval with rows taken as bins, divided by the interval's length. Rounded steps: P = 11.2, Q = 12.2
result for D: 0.84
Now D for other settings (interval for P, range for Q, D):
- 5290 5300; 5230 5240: 1.03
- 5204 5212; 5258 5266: 0.84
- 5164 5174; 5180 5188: 1.08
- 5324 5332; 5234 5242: 0.99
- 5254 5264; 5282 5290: 0.89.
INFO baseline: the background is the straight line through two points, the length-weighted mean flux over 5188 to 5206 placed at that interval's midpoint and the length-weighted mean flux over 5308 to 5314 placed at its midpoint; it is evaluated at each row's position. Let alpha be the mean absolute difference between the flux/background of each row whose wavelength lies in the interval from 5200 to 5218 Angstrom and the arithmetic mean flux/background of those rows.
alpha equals 0.0296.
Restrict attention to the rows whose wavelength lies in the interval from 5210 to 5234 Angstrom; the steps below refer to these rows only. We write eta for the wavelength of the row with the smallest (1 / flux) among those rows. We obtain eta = 5226.0 Angstrom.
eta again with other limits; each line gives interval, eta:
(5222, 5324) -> 5298.0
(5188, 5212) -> 5202.0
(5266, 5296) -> 5292.0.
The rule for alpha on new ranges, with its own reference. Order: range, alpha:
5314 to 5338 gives 0.0605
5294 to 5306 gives 0.0307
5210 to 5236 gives 0.0284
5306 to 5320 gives 0.0274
